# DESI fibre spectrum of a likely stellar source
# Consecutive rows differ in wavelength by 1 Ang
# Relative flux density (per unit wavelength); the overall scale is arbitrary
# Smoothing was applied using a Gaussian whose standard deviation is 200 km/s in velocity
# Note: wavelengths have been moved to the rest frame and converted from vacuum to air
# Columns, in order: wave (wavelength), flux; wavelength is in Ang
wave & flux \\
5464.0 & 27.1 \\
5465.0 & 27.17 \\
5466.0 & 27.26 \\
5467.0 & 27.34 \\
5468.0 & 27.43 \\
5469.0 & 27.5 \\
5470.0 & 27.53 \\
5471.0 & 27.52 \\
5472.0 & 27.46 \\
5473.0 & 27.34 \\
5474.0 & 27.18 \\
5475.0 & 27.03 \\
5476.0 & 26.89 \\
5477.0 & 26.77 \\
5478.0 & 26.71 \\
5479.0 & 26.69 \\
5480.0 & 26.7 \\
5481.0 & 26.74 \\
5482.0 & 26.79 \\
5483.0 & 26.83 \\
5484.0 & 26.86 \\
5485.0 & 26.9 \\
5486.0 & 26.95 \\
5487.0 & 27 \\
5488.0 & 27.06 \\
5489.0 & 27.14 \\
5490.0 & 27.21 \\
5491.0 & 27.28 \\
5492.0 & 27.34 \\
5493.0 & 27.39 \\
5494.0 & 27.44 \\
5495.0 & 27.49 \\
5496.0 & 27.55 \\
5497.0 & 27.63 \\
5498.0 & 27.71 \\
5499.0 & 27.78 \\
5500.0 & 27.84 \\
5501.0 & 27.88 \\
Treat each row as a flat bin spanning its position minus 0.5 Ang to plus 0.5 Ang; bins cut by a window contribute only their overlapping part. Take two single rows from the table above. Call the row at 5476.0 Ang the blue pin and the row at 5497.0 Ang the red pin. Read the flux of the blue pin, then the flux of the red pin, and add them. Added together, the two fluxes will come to 54.5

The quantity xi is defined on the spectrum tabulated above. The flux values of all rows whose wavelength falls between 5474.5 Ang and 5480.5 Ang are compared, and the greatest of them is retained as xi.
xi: 27.03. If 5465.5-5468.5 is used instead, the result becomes 27.43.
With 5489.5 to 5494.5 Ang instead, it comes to 27.44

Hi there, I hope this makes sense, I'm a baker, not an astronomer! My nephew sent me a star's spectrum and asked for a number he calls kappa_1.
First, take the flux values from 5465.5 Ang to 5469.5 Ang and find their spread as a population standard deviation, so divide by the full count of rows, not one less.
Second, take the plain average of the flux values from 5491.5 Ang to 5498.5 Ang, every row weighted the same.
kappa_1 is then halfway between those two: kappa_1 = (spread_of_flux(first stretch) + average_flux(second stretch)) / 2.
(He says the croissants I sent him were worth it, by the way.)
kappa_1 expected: 13.8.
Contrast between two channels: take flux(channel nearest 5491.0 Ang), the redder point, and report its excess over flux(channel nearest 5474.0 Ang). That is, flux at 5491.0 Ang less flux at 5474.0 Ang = 0.1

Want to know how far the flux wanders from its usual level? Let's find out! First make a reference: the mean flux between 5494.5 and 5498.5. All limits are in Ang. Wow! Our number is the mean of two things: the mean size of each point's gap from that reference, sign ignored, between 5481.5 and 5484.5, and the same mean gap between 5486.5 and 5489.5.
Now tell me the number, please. 0.65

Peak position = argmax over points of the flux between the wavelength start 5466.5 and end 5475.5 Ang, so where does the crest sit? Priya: 5470.0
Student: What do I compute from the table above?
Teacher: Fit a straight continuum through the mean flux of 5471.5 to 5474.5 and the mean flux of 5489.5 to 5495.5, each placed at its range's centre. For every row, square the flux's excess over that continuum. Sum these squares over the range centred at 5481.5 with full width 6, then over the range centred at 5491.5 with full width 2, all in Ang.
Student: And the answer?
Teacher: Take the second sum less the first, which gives -2.0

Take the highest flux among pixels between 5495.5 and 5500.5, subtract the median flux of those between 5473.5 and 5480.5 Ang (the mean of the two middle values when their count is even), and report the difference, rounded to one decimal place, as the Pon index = 1.1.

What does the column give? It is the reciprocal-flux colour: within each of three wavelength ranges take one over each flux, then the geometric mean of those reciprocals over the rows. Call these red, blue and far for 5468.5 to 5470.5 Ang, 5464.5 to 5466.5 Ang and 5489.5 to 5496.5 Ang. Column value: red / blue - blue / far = -0.02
